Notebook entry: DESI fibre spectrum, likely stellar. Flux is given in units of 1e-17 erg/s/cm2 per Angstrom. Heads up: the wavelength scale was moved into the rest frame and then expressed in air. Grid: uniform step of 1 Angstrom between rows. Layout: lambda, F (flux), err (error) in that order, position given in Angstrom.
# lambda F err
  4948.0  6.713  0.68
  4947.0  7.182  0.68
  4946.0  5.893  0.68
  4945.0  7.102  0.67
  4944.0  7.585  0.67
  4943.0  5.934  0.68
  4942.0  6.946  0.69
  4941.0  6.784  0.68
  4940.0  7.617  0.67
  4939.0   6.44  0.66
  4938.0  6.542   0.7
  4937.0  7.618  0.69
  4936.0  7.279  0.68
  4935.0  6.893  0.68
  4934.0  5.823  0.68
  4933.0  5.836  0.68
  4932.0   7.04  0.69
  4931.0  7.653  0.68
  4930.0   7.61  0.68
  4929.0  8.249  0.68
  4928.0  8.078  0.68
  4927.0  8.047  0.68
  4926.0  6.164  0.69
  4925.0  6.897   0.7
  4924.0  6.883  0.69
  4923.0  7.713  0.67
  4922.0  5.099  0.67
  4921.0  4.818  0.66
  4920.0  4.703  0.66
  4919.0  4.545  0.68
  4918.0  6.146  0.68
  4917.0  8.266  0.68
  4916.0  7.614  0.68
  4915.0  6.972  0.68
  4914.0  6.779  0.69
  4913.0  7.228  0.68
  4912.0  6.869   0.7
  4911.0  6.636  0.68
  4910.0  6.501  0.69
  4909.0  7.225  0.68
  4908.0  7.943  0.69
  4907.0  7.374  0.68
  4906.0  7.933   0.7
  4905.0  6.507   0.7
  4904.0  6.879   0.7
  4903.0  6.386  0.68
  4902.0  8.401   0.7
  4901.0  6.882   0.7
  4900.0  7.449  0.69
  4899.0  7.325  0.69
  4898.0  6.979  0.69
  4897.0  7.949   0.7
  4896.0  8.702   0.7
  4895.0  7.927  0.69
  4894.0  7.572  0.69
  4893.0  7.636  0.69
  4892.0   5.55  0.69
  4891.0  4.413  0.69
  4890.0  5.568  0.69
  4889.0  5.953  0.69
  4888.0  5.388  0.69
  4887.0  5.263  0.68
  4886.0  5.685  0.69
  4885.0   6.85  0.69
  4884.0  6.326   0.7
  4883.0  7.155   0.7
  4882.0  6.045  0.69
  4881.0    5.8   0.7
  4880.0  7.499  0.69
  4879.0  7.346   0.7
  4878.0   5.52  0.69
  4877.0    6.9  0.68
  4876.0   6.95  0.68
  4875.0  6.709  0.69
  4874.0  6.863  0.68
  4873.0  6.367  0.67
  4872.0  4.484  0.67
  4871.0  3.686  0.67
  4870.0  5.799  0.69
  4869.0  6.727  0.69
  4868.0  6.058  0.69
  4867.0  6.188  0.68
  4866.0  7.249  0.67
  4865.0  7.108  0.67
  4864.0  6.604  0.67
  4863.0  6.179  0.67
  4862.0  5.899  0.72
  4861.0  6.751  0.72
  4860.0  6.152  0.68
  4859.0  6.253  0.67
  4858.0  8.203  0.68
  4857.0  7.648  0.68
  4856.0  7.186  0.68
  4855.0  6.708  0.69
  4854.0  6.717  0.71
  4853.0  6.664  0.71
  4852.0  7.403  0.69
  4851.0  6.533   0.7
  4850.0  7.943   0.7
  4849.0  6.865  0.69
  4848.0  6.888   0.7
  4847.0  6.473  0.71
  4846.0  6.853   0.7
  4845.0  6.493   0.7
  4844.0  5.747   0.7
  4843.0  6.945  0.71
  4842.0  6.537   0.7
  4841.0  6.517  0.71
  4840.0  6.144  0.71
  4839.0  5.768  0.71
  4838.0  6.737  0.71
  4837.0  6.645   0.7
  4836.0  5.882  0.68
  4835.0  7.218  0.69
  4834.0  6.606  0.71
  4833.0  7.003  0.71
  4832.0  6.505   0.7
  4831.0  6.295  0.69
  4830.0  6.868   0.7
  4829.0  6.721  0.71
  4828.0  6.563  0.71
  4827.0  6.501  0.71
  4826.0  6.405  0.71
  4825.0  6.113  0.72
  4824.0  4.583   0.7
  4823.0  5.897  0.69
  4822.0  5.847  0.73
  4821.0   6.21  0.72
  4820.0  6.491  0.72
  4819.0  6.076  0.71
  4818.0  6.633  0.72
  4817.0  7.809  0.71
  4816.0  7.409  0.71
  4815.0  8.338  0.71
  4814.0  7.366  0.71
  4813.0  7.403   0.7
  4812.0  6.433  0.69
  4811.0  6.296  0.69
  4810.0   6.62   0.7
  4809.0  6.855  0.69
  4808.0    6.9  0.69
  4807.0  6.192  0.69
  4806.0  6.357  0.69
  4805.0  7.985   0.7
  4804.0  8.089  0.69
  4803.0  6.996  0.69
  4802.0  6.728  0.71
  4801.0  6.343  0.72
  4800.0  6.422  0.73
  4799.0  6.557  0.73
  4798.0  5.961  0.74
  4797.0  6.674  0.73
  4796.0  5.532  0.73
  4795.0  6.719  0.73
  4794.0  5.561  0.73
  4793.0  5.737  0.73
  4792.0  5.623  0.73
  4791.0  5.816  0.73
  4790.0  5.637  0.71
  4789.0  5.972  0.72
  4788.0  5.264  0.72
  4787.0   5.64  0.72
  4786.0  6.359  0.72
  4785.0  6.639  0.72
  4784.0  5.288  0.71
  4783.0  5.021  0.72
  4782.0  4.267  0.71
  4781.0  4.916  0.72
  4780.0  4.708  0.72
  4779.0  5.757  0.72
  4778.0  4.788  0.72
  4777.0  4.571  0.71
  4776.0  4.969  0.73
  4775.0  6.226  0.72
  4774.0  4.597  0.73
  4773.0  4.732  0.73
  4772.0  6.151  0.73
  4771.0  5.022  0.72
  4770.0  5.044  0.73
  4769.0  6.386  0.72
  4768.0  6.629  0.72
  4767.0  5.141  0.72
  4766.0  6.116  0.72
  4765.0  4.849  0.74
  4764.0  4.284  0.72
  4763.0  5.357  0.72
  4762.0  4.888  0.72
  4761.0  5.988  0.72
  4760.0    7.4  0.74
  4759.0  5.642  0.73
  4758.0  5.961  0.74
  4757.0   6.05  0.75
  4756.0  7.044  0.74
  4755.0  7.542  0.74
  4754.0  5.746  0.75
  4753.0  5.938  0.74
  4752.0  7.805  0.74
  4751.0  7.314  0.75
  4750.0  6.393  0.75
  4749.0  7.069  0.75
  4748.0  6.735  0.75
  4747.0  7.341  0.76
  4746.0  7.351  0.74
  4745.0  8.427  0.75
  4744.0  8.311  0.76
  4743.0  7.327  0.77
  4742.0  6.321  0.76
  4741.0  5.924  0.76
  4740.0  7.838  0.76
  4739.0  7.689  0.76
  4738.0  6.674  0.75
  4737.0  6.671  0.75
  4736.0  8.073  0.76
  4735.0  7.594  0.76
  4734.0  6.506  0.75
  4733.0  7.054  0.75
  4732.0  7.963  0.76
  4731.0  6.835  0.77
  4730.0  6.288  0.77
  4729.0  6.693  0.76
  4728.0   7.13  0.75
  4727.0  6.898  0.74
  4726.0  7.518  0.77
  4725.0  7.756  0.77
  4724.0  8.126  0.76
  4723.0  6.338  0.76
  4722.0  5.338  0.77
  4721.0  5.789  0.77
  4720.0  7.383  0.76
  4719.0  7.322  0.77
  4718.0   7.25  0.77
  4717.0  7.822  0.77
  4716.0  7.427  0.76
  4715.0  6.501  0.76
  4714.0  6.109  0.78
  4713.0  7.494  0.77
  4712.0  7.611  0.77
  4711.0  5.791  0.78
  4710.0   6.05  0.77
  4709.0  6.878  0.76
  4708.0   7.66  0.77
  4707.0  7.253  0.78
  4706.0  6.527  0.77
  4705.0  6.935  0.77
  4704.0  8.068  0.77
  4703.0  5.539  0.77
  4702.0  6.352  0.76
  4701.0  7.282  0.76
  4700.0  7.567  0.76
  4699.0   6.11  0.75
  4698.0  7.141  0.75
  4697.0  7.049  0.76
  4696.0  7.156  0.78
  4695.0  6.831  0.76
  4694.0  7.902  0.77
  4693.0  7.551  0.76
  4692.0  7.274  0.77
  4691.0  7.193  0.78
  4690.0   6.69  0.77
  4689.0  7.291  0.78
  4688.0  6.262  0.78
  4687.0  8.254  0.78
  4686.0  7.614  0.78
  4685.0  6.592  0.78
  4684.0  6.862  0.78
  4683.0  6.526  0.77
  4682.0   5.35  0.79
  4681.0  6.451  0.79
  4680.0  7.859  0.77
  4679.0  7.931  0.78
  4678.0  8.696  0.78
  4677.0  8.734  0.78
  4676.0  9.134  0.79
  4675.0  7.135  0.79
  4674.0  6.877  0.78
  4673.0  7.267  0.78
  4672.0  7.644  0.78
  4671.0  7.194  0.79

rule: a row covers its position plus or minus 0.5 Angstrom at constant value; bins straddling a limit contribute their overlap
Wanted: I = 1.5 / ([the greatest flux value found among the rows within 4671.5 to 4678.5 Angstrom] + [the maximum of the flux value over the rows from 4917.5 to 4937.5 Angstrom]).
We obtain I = 0.086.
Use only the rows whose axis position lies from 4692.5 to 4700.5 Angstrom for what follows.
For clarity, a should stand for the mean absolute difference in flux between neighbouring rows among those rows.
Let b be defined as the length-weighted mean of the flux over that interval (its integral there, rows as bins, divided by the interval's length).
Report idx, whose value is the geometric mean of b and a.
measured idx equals 2.13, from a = 0.63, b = 7.2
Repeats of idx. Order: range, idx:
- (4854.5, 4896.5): 2.20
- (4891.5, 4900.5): 2.26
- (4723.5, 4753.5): 2.22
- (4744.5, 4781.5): 2.23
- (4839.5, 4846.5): 1.83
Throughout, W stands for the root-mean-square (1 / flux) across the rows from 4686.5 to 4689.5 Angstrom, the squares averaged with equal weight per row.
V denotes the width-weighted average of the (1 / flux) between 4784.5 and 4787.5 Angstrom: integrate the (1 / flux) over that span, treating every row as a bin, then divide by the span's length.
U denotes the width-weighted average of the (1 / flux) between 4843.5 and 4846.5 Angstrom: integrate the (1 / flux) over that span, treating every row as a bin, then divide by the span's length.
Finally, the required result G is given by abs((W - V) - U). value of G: 0.179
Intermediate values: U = 0.158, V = 0.162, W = 0.140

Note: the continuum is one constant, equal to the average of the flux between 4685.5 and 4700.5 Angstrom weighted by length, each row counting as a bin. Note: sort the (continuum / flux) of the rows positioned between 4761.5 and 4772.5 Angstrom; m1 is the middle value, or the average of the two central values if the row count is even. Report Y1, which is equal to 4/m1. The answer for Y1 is 2.86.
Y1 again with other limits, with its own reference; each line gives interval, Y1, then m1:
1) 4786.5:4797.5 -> 3.14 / 1.28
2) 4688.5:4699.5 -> 3.98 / 1.01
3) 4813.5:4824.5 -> 3.61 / 1.11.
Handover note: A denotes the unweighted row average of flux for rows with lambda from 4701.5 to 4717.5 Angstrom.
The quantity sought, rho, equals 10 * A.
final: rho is 68.8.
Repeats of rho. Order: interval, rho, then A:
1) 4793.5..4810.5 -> 66.2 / 6.62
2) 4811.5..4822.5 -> 69.1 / 6.91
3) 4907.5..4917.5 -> 72.0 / 7.20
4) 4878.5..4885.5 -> 67.2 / 6.72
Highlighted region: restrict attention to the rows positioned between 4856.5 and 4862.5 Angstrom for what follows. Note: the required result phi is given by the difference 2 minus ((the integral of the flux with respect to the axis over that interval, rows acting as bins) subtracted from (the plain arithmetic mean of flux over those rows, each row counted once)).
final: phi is 36.1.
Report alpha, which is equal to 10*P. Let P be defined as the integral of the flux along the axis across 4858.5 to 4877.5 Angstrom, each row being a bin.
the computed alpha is 1189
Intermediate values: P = 119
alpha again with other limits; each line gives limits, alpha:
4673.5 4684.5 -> 816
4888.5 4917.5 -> 2054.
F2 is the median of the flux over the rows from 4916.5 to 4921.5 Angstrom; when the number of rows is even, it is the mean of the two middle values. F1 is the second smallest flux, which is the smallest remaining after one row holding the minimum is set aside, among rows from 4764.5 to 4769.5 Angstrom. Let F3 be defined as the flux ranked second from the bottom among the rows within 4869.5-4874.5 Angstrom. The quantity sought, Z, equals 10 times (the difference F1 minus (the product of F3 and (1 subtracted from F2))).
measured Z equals -120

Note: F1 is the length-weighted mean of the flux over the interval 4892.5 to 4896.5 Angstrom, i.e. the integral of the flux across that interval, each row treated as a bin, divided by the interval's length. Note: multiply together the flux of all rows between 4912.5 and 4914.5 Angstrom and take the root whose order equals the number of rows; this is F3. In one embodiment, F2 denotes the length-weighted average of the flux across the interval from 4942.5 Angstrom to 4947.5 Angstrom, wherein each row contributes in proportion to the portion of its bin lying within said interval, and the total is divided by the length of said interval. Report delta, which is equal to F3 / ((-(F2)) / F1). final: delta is -8.3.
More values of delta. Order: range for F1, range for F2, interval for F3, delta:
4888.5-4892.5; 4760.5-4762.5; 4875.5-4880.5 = -6.7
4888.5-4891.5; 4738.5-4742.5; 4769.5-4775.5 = -4.0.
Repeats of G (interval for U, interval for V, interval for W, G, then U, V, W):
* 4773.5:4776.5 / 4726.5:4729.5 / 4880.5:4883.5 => 0.178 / 0.193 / 0.145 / 0.160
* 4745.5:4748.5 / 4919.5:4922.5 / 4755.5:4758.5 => 0.187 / 0.140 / 0.205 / 0.159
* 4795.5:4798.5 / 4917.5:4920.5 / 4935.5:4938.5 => 0.224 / 0.166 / 0.198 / 0.141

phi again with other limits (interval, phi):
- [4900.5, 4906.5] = 37.8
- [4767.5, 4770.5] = 14.0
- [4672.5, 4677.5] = 33.3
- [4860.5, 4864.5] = 21.1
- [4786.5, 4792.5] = 30.3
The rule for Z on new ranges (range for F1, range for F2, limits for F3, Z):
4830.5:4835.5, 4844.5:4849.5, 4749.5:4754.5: -283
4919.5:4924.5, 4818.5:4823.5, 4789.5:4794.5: -237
